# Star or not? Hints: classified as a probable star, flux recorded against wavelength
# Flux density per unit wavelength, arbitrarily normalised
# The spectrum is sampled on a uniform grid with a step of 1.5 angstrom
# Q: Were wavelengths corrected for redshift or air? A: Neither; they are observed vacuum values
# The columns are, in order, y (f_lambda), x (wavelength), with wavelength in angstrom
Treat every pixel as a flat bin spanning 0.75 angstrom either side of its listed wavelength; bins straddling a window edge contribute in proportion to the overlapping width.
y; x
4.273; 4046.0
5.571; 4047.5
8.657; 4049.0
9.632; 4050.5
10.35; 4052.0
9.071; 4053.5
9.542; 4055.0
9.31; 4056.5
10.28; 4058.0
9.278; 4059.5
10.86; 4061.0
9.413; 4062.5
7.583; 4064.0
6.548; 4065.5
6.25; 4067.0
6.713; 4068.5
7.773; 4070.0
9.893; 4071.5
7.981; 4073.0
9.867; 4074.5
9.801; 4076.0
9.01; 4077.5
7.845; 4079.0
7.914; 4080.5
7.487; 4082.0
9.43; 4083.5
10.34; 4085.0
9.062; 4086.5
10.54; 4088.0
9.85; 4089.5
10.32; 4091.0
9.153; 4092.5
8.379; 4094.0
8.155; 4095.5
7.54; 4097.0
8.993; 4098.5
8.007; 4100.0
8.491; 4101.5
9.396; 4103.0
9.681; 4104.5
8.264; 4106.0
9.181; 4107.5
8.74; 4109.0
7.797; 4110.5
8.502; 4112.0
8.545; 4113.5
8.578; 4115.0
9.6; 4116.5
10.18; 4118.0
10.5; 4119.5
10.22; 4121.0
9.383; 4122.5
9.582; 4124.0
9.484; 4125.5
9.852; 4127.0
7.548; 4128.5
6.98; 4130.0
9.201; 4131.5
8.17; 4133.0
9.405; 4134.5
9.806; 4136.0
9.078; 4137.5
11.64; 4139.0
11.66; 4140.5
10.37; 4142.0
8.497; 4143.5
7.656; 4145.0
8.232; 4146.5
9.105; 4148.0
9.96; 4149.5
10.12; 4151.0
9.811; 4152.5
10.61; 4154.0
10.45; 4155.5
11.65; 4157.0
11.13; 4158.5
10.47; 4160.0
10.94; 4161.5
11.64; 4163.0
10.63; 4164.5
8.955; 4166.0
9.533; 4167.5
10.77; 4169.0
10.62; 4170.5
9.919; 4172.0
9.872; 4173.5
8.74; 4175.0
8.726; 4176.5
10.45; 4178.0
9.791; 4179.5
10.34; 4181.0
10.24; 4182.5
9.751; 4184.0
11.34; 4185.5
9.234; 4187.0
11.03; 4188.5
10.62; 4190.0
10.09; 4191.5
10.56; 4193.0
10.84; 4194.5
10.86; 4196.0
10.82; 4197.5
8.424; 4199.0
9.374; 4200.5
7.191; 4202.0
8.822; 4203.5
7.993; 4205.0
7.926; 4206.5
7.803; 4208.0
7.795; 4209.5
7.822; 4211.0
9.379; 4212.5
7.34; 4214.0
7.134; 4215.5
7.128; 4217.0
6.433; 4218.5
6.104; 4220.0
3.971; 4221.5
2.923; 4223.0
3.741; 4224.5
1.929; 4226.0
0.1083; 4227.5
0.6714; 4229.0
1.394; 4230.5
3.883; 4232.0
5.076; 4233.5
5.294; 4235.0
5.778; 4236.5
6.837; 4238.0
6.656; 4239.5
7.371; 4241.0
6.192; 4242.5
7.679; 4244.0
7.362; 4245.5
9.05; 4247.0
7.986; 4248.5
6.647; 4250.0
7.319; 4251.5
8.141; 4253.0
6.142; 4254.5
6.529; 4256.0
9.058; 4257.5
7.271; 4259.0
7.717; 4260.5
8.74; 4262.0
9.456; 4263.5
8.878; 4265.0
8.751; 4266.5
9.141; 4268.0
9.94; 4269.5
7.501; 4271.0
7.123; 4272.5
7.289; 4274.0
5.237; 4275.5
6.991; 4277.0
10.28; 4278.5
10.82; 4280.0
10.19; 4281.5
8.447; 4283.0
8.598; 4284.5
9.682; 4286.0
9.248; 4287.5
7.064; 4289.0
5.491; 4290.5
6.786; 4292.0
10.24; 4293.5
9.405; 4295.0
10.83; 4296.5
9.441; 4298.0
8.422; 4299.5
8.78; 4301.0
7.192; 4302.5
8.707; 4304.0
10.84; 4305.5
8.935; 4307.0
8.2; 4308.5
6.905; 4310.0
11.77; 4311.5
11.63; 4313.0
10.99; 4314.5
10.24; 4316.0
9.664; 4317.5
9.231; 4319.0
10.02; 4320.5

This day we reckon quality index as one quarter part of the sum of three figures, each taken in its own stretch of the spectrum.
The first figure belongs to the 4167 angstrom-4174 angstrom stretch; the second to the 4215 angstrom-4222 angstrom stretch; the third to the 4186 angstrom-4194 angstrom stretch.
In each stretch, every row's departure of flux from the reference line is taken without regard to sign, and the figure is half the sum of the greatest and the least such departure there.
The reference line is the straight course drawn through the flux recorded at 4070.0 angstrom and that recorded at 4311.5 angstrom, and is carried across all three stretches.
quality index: 1.56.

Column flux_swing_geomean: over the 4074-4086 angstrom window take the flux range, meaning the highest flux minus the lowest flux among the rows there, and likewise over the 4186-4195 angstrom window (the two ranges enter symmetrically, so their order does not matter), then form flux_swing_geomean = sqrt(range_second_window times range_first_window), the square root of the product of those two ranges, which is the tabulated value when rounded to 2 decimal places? 2.26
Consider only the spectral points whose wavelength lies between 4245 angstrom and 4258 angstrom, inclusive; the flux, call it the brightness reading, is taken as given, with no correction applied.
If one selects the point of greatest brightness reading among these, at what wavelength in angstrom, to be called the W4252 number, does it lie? 4257.5 angstrom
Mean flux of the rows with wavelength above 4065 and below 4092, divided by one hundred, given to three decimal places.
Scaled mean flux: 0.087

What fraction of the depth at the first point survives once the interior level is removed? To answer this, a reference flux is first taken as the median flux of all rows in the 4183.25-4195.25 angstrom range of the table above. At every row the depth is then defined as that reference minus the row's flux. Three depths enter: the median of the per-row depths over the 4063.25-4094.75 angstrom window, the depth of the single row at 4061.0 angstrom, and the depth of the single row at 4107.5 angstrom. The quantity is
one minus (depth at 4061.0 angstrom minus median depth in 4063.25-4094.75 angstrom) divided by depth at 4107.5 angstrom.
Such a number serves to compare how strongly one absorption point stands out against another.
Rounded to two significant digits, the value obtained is 2.3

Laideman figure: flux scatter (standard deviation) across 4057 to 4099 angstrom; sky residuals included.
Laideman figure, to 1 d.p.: 1.3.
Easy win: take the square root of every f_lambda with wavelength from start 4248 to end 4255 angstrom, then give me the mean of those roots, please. 2.69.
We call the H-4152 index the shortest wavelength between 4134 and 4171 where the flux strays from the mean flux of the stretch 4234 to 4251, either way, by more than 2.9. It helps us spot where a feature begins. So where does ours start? 4139.0 angstrom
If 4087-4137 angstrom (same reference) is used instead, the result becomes 4088.0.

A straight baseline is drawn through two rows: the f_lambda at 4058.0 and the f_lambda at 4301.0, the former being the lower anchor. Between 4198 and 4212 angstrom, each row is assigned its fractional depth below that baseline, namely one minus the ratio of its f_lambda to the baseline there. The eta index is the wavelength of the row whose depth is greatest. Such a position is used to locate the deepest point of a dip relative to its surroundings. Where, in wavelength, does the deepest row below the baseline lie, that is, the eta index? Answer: 4202.0 angstrom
